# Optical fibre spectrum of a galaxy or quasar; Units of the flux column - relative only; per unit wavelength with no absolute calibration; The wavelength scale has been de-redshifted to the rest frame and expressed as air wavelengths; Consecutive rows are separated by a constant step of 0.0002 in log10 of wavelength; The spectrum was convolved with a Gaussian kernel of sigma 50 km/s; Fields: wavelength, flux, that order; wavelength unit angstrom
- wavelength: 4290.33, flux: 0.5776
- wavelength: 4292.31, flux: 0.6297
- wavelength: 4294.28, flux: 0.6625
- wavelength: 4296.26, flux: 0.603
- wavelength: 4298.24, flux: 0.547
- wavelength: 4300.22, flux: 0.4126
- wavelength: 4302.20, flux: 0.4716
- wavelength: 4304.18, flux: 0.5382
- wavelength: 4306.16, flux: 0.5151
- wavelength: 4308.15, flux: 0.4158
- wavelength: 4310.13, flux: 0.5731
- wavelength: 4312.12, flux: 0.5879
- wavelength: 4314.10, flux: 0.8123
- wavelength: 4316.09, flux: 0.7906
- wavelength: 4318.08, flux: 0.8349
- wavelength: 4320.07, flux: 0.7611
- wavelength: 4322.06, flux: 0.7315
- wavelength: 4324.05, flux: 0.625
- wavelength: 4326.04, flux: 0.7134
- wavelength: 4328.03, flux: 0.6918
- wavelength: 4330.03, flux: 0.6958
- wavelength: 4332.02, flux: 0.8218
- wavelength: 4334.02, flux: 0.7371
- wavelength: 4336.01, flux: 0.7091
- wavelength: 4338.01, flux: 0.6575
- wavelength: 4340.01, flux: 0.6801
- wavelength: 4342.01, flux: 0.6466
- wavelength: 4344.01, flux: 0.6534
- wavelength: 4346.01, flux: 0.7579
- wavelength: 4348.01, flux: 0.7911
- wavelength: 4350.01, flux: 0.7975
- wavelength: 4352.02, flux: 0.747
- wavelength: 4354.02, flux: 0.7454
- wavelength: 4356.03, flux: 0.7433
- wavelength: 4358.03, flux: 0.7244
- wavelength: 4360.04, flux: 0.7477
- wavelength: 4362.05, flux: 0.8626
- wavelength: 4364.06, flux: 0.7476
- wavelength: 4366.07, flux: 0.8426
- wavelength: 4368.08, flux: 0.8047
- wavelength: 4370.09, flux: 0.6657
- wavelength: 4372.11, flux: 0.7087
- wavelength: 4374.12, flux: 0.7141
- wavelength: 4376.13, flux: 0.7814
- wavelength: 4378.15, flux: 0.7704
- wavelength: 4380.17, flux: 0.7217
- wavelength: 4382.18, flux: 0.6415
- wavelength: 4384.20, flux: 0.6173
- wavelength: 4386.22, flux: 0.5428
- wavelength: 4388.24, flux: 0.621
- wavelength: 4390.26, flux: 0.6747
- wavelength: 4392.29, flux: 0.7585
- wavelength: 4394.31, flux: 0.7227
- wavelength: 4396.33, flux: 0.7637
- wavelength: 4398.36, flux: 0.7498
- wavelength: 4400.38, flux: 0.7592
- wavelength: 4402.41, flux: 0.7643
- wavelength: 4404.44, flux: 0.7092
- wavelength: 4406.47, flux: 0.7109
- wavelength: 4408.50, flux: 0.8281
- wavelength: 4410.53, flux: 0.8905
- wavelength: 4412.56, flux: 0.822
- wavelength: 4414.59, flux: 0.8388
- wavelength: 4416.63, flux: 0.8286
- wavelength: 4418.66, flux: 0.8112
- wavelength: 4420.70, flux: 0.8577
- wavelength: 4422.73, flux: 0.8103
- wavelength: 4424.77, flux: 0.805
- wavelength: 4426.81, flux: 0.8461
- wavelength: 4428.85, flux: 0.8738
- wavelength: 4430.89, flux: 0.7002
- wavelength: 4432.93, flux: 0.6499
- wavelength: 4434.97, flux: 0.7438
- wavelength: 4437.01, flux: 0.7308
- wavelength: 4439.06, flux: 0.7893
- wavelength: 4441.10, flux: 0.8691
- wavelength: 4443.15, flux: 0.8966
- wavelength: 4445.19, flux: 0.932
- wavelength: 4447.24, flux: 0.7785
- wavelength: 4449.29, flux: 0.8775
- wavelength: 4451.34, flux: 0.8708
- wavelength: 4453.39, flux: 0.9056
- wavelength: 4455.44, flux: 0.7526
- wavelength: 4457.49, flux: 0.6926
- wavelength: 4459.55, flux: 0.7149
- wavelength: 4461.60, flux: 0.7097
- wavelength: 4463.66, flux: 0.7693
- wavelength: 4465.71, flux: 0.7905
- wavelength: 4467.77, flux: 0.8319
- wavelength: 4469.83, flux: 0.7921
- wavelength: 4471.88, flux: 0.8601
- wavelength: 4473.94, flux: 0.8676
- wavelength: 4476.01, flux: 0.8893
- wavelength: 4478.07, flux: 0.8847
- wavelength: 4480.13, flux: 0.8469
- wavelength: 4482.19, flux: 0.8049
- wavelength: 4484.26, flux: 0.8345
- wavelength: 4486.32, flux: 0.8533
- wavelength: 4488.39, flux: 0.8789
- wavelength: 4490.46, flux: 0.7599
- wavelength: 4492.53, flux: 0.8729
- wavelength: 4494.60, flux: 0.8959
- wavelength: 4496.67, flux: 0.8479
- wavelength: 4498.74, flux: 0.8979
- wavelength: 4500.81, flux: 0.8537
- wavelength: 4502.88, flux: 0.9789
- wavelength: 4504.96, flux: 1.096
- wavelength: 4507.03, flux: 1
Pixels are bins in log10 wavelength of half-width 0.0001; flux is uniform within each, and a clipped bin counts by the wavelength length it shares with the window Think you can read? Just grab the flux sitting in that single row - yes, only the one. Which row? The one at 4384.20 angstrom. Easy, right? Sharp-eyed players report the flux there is 0.6173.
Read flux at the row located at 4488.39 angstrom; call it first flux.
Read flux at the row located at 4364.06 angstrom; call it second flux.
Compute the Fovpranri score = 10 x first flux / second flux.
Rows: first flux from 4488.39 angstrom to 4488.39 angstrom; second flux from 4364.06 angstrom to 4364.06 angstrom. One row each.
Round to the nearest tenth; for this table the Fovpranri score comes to 11.8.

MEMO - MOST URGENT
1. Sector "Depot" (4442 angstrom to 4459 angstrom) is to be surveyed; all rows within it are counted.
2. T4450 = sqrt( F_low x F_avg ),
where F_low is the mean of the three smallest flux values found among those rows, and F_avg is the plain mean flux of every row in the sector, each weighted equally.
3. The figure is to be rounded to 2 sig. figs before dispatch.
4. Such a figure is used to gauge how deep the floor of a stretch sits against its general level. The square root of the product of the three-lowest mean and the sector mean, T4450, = 0.79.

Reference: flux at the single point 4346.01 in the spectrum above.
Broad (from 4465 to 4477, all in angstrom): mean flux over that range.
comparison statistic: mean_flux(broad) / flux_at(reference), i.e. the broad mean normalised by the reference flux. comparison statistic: 1.11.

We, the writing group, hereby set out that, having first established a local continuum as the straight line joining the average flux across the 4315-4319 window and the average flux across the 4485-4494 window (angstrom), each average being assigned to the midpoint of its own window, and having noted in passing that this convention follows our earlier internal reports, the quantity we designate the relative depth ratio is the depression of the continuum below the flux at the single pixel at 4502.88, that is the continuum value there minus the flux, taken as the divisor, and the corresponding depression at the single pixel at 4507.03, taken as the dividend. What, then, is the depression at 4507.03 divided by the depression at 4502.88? 1.2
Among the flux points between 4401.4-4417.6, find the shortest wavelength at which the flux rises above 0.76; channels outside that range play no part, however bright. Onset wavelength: 4402.41 angstrom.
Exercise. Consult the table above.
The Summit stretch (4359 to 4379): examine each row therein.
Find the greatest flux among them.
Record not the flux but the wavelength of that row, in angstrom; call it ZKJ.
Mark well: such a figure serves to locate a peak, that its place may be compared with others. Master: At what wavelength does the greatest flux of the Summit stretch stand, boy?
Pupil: 4362.05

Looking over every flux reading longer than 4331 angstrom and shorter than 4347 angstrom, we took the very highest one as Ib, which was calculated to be 0.8218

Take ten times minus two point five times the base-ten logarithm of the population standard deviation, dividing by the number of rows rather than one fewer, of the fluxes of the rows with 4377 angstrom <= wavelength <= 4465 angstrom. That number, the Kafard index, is 26.6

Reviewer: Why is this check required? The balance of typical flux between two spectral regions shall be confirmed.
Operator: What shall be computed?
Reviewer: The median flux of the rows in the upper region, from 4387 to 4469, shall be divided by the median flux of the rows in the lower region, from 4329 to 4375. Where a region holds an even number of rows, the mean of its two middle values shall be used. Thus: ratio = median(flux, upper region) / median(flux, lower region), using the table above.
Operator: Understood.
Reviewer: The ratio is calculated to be 1.05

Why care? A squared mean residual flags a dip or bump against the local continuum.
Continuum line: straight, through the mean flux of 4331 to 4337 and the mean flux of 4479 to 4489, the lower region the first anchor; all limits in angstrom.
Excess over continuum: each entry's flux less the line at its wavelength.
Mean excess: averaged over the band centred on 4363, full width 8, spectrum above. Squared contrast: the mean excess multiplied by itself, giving 0.0007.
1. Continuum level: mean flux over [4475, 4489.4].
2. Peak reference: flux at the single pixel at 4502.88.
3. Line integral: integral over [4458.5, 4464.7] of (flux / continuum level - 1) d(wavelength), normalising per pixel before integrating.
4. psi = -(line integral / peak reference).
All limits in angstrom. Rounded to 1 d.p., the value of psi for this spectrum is 0.9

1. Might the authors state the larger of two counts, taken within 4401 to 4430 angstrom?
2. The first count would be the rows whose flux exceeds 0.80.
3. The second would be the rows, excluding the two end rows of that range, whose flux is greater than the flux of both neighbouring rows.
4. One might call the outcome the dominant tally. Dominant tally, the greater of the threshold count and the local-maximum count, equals 11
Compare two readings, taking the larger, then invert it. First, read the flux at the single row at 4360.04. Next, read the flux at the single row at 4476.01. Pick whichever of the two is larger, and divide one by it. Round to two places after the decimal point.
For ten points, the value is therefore 1.12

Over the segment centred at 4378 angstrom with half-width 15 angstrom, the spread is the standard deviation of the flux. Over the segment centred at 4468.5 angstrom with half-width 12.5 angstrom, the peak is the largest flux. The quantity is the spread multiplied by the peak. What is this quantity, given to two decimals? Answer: 0.07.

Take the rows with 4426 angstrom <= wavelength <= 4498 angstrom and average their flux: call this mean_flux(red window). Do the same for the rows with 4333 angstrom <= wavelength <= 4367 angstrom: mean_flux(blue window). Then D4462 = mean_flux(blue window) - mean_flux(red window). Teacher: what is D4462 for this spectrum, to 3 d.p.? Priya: -0.077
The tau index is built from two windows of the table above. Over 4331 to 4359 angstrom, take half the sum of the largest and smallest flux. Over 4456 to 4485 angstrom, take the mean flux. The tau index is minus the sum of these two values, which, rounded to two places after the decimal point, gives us -1.54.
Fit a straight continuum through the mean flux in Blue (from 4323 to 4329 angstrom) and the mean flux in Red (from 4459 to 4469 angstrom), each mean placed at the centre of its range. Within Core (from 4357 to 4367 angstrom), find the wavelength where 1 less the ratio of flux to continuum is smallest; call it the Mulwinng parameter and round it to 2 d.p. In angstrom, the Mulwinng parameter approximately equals 4362.05 angstrom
